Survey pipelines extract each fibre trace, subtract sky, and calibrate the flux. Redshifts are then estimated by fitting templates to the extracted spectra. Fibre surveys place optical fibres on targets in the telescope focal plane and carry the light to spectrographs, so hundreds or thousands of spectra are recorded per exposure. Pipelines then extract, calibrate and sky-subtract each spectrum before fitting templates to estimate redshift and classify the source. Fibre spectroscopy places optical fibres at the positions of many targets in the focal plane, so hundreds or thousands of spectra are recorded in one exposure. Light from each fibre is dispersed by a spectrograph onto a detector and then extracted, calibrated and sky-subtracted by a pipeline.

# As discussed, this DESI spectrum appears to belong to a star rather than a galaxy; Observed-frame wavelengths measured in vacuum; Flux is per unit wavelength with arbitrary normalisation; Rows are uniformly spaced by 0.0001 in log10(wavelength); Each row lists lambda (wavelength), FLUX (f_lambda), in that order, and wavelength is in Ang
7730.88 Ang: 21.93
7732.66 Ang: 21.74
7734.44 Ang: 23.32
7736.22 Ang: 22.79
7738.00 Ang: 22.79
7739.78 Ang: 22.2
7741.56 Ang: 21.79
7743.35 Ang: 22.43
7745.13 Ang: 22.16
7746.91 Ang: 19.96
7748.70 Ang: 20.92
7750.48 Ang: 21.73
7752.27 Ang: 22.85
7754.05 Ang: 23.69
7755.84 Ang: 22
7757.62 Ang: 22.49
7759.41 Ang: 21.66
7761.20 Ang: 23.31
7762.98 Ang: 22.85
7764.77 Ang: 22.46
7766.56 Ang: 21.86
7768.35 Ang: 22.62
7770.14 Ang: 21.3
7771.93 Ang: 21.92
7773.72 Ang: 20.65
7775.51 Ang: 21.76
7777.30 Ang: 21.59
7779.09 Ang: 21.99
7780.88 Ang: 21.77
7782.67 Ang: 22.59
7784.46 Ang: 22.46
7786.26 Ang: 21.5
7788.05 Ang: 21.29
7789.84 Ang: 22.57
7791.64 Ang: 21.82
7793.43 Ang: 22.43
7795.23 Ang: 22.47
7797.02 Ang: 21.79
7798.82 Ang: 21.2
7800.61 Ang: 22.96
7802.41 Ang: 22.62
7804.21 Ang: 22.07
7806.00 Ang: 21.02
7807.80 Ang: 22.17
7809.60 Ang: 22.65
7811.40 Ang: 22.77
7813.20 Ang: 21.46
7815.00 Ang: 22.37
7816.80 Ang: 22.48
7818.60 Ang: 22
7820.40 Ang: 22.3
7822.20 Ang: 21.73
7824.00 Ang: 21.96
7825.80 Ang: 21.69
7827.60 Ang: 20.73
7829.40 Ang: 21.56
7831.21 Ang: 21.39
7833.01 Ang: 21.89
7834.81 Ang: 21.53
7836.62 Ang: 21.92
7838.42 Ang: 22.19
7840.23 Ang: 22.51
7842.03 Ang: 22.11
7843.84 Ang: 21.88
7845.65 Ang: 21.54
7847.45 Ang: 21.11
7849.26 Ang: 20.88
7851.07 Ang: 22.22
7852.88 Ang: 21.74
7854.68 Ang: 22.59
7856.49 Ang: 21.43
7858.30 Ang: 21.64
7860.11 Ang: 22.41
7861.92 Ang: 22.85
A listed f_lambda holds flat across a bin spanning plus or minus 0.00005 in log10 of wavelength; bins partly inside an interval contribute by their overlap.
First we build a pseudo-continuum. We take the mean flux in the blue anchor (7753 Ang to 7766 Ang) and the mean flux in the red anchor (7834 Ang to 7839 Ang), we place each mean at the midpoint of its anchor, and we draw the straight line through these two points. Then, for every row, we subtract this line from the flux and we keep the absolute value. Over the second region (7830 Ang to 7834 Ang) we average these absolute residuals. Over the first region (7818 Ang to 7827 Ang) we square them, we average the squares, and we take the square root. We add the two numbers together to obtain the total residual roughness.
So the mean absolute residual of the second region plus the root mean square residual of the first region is 0.5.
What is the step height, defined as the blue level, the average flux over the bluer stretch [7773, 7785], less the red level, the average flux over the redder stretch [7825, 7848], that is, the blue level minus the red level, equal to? 0.13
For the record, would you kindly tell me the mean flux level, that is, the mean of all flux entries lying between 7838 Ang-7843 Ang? 22.3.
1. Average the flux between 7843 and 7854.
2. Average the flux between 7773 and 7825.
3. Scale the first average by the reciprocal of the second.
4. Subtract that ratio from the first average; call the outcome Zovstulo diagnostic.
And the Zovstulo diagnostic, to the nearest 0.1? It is 20.6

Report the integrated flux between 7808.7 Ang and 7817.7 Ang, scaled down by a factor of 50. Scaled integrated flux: 4.02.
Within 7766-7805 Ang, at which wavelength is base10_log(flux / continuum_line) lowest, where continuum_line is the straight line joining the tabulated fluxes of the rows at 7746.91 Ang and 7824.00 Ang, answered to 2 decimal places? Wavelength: 7798.82 Ang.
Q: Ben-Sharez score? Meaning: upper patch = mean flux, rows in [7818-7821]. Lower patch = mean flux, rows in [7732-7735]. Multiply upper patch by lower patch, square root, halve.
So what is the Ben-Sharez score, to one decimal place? 11.2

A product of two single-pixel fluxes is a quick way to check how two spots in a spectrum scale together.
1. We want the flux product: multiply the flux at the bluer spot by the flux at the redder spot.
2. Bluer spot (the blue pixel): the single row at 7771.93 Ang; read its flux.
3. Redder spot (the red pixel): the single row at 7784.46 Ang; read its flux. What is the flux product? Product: 492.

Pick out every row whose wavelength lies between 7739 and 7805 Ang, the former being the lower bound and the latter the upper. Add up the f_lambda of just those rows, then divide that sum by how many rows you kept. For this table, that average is 22.0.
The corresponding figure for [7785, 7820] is 22.1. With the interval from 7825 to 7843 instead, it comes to 21.8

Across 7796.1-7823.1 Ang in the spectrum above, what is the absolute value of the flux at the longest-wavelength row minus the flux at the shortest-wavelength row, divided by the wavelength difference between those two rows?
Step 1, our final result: 0.002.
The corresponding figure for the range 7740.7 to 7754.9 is 0.152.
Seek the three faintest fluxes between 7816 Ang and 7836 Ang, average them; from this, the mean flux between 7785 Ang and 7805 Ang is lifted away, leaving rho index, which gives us -0.8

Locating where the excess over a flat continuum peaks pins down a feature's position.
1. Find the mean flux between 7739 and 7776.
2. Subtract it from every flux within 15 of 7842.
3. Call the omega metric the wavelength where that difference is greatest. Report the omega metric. 7854.68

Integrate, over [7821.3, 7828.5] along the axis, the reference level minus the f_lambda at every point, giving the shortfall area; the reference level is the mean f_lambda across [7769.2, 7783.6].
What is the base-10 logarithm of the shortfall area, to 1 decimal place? 0.1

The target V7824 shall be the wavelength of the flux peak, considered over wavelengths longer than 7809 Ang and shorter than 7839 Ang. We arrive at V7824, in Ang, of 7811.40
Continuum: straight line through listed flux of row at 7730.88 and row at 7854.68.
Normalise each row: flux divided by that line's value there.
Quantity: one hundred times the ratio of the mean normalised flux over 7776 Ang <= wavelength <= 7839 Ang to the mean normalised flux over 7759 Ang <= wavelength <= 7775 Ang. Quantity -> 98.6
